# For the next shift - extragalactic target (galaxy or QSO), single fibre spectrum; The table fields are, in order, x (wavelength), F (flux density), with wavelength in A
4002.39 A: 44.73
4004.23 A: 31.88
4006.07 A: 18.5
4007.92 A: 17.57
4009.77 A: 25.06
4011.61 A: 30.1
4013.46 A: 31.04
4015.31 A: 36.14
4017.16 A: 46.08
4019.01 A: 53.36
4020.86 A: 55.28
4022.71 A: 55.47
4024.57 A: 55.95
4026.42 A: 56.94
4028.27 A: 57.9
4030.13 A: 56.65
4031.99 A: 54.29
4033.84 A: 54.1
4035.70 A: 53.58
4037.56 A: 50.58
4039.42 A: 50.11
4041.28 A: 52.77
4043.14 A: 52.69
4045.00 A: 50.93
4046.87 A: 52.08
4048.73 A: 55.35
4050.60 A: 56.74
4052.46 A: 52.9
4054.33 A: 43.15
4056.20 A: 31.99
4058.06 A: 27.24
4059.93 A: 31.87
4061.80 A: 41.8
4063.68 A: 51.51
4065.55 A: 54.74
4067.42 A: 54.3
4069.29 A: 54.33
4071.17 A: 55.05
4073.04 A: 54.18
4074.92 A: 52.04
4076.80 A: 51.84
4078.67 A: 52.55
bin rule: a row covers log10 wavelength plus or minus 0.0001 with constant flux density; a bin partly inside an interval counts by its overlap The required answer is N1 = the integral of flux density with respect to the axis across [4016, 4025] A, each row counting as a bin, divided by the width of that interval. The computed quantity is 53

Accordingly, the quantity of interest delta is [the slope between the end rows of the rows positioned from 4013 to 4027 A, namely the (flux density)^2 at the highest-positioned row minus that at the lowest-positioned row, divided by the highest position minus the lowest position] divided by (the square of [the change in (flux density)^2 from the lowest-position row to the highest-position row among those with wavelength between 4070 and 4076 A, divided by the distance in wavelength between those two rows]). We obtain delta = 0.024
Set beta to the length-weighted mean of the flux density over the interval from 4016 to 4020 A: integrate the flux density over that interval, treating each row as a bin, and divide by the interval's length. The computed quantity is 49.0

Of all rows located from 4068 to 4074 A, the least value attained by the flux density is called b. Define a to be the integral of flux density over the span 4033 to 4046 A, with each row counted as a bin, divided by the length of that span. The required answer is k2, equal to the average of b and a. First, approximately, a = 52.1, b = 54.18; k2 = 53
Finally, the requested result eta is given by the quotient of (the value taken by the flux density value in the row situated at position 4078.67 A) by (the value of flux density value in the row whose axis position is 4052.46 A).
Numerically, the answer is 0.99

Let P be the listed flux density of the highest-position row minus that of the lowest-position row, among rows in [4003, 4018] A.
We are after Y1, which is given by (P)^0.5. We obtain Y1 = 4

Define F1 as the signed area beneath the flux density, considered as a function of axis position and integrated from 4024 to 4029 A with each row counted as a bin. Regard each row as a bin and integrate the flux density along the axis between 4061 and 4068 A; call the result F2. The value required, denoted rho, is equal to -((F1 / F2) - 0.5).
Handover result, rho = -0.3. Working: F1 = 285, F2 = 354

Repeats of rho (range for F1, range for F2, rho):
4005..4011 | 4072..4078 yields 0.1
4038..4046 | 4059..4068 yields -0.5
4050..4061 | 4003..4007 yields -3.6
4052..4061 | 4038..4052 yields 0.1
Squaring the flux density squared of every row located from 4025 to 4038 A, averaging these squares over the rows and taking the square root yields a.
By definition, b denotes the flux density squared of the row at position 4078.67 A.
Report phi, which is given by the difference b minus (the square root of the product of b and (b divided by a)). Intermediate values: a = 3026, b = 2762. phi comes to 2711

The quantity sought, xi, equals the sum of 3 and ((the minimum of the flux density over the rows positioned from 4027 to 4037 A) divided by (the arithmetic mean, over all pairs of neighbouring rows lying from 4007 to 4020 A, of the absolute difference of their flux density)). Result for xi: 12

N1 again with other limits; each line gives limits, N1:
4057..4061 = 30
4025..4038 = 55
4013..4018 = 38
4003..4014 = 26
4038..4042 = 51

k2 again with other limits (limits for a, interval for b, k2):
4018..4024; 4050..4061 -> 41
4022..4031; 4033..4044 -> 53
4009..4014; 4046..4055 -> 36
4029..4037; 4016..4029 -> 50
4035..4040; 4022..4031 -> 53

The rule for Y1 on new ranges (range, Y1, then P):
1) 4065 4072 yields 1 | 0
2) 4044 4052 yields 2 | 6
